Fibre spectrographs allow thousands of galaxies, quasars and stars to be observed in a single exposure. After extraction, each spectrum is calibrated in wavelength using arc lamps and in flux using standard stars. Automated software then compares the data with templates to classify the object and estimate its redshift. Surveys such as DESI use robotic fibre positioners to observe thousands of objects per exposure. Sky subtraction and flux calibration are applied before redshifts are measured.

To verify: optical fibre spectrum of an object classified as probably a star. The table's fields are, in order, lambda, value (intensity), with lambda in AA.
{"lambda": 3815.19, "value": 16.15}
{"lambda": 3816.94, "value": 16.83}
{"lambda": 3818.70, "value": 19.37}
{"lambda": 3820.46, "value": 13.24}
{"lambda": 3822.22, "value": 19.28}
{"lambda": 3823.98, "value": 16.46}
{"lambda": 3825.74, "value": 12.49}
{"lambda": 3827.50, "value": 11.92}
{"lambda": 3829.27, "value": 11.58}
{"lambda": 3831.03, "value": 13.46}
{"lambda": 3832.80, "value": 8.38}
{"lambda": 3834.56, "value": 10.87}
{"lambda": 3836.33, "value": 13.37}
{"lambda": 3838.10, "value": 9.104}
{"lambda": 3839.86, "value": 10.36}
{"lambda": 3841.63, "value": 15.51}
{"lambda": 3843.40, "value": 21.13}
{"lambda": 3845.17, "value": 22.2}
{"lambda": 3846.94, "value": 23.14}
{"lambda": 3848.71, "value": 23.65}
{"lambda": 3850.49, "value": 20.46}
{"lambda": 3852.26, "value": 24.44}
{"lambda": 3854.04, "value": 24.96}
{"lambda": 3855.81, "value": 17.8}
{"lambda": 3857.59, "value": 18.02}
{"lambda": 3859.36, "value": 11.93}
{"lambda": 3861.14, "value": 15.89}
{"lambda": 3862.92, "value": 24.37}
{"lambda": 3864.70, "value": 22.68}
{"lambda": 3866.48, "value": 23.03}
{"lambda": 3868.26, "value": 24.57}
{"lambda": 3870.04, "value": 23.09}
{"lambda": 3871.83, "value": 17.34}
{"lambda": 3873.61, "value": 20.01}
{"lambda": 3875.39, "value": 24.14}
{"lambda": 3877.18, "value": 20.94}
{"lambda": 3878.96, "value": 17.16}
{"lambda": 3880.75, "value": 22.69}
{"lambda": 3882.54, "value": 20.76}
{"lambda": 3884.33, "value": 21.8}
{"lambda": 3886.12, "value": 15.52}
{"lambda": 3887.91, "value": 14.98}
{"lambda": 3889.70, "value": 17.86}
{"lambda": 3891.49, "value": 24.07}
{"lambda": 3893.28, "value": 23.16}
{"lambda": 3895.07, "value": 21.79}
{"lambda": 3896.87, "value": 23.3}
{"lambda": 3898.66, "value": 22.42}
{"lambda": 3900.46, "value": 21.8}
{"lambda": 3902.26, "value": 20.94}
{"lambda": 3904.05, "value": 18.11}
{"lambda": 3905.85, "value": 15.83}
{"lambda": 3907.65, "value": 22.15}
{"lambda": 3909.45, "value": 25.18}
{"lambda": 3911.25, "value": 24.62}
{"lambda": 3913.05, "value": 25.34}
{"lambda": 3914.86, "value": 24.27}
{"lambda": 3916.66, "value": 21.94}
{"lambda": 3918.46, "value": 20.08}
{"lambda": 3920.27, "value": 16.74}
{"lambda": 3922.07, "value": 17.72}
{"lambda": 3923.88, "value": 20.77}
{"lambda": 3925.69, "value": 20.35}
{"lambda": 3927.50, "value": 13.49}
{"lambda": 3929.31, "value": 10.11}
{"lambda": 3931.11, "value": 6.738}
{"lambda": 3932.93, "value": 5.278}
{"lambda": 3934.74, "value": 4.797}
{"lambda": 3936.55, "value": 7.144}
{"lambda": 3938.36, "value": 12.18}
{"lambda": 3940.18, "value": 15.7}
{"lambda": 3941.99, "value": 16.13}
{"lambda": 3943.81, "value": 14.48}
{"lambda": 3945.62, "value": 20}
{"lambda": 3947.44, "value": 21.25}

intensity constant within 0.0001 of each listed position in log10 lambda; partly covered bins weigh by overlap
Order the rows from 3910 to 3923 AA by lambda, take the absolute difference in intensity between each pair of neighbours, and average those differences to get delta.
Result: 1.72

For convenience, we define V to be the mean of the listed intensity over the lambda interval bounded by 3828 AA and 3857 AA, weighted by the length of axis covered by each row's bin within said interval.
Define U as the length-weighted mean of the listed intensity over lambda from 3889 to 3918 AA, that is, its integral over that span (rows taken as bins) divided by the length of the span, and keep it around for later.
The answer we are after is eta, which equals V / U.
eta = 0.76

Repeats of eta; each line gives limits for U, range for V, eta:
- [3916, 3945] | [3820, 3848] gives 1.05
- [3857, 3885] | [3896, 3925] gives 1.04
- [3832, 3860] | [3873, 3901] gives 1.20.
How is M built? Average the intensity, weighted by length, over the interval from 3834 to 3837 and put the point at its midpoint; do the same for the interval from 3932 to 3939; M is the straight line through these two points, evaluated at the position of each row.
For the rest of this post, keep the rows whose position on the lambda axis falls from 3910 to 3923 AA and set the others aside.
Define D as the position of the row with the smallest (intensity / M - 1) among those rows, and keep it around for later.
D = 3920.27 AA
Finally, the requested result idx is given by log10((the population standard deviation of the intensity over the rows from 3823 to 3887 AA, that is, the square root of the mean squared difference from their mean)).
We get 0.7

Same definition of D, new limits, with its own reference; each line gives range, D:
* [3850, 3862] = 3859.36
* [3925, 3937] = 3934.74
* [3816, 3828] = 3827.50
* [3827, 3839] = 3832.80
